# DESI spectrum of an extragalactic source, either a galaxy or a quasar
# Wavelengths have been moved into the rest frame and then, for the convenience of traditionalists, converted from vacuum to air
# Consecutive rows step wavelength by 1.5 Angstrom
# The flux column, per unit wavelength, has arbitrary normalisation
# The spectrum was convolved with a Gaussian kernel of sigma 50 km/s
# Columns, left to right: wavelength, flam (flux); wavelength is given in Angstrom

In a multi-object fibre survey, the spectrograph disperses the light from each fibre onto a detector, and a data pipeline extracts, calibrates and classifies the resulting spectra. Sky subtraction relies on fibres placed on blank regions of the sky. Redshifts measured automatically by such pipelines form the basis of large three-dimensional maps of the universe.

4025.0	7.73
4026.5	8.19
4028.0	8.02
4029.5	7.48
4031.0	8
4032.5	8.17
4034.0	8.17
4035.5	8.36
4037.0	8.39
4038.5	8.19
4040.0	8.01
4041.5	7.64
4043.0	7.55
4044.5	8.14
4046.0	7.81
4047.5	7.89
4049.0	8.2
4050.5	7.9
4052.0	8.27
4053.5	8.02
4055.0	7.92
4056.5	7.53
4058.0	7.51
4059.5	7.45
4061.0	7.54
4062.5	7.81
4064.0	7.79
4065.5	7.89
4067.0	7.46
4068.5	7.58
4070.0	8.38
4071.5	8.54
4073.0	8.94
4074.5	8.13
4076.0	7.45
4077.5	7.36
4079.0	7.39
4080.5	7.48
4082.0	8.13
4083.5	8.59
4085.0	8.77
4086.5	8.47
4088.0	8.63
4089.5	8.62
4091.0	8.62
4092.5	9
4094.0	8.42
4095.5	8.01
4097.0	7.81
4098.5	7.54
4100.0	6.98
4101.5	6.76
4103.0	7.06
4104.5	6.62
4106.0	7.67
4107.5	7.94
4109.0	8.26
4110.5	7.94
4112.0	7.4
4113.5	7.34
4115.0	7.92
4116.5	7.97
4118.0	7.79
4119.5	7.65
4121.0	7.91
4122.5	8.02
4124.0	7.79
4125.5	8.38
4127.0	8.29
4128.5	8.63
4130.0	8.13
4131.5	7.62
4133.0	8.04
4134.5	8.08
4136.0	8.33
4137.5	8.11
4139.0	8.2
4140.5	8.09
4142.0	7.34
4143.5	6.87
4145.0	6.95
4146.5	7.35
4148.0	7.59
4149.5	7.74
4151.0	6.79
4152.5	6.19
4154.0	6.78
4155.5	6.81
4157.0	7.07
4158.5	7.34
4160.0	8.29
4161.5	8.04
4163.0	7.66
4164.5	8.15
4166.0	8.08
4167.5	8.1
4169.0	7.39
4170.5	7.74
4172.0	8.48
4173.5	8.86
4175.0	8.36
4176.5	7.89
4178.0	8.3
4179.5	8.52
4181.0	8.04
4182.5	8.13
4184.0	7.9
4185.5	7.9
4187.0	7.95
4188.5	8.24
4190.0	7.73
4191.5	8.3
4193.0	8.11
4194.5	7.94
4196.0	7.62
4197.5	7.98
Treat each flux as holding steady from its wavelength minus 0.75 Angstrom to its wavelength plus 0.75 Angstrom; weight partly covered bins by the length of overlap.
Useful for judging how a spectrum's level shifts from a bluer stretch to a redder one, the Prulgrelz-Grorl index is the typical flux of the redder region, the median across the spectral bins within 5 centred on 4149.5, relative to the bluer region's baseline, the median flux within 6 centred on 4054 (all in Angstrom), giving 0.95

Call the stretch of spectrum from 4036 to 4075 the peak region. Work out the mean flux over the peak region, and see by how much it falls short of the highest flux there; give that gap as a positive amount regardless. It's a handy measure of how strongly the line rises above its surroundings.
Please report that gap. 1.00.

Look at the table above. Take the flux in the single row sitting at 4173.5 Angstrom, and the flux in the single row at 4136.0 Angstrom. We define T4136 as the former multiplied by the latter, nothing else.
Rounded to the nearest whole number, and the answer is 74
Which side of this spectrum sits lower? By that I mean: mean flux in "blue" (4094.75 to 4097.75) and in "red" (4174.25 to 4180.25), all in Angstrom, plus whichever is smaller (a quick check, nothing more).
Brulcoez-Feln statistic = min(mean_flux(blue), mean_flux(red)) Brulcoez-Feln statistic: 7.91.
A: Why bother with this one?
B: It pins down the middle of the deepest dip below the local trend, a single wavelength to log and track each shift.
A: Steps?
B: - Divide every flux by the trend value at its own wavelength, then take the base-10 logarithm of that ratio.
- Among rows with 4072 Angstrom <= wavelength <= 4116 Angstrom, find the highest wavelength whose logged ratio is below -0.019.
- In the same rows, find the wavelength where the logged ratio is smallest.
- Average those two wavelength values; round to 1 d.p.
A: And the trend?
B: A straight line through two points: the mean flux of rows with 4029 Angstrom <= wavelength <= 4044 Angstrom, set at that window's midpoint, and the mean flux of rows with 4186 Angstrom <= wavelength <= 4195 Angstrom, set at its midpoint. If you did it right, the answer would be 4109.0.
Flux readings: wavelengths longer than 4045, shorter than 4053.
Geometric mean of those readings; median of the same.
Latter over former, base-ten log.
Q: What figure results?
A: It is -0.0061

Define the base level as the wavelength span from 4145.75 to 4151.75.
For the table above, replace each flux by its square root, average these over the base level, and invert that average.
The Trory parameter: 0.369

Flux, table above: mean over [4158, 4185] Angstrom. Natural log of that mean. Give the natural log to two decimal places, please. 2.09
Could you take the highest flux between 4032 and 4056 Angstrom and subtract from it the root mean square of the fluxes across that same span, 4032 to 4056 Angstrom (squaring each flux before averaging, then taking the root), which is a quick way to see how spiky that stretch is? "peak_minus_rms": 0.35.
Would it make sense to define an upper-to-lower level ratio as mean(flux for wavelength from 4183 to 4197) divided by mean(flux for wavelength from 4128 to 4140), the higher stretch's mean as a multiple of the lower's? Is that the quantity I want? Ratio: 0.98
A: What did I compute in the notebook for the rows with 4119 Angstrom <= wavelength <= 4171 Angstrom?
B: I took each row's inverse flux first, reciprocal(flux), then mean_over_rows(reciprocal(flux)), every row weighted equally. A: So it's 0.131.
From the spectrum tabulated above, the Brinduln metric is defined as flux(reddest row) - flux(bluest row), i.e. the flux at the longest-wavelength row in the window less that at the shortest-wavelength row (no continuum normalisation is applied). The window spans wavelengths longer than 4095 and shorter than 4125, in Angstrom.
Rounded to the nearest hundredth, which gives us -0.22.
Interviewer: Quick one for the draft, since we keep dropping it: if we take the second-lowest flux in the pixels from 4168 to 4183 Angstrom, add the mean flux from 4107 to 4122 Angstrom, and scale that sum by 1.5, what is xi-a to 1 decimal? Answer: 23.3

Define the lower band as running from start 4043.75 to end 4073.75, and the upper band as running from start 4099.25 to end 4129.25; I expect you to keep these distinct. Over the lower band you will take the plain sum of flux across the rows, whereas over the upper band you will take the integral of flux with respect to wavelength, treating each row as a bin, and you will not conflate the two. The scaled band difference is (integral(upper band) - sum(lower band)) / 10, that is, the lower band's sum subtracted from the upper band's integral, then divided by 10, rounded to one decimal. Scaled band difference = 7.3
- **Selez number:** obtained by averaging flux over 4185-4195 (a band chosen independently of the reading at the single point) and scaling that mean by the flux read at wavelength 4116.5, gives 64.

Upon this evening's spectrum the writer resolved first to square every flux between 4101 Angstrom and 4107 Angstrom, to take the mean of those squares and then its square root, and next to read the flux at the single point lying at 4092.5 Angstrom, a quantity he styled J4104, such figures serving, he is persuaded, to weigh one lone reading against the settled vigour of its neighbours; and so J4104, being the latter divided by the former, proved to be 1.28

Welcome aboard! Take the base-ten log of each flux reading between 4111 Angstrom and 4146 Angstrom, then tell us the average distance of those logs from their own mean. 0.020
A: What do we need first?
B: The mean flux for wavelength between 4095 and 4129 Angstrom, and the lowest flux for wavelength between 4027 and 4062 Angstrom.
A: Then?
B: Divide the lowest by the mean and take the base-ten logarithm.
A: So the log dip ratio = -0.02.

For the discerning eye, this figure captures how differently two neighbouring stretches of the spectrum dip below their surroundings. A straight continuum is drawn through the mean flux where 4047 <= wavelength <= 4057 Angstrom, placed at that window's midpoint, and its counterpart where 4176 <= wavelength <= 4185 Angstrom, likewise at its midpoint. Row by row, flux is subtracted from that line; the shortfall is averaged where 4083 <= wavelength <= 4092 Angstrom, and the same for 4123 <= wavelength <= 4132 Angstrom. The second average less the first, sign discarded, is 0.53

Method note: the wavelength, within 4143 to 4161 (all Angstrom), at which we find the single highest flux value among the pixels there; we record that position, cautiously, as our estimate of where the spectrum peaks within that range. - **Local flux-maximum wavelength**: 4160.0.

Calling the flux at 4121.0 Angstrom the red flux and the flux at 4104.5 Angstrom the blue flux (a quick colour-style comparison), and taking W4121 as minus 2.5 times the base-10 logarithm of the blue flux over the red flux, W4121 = 0.19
